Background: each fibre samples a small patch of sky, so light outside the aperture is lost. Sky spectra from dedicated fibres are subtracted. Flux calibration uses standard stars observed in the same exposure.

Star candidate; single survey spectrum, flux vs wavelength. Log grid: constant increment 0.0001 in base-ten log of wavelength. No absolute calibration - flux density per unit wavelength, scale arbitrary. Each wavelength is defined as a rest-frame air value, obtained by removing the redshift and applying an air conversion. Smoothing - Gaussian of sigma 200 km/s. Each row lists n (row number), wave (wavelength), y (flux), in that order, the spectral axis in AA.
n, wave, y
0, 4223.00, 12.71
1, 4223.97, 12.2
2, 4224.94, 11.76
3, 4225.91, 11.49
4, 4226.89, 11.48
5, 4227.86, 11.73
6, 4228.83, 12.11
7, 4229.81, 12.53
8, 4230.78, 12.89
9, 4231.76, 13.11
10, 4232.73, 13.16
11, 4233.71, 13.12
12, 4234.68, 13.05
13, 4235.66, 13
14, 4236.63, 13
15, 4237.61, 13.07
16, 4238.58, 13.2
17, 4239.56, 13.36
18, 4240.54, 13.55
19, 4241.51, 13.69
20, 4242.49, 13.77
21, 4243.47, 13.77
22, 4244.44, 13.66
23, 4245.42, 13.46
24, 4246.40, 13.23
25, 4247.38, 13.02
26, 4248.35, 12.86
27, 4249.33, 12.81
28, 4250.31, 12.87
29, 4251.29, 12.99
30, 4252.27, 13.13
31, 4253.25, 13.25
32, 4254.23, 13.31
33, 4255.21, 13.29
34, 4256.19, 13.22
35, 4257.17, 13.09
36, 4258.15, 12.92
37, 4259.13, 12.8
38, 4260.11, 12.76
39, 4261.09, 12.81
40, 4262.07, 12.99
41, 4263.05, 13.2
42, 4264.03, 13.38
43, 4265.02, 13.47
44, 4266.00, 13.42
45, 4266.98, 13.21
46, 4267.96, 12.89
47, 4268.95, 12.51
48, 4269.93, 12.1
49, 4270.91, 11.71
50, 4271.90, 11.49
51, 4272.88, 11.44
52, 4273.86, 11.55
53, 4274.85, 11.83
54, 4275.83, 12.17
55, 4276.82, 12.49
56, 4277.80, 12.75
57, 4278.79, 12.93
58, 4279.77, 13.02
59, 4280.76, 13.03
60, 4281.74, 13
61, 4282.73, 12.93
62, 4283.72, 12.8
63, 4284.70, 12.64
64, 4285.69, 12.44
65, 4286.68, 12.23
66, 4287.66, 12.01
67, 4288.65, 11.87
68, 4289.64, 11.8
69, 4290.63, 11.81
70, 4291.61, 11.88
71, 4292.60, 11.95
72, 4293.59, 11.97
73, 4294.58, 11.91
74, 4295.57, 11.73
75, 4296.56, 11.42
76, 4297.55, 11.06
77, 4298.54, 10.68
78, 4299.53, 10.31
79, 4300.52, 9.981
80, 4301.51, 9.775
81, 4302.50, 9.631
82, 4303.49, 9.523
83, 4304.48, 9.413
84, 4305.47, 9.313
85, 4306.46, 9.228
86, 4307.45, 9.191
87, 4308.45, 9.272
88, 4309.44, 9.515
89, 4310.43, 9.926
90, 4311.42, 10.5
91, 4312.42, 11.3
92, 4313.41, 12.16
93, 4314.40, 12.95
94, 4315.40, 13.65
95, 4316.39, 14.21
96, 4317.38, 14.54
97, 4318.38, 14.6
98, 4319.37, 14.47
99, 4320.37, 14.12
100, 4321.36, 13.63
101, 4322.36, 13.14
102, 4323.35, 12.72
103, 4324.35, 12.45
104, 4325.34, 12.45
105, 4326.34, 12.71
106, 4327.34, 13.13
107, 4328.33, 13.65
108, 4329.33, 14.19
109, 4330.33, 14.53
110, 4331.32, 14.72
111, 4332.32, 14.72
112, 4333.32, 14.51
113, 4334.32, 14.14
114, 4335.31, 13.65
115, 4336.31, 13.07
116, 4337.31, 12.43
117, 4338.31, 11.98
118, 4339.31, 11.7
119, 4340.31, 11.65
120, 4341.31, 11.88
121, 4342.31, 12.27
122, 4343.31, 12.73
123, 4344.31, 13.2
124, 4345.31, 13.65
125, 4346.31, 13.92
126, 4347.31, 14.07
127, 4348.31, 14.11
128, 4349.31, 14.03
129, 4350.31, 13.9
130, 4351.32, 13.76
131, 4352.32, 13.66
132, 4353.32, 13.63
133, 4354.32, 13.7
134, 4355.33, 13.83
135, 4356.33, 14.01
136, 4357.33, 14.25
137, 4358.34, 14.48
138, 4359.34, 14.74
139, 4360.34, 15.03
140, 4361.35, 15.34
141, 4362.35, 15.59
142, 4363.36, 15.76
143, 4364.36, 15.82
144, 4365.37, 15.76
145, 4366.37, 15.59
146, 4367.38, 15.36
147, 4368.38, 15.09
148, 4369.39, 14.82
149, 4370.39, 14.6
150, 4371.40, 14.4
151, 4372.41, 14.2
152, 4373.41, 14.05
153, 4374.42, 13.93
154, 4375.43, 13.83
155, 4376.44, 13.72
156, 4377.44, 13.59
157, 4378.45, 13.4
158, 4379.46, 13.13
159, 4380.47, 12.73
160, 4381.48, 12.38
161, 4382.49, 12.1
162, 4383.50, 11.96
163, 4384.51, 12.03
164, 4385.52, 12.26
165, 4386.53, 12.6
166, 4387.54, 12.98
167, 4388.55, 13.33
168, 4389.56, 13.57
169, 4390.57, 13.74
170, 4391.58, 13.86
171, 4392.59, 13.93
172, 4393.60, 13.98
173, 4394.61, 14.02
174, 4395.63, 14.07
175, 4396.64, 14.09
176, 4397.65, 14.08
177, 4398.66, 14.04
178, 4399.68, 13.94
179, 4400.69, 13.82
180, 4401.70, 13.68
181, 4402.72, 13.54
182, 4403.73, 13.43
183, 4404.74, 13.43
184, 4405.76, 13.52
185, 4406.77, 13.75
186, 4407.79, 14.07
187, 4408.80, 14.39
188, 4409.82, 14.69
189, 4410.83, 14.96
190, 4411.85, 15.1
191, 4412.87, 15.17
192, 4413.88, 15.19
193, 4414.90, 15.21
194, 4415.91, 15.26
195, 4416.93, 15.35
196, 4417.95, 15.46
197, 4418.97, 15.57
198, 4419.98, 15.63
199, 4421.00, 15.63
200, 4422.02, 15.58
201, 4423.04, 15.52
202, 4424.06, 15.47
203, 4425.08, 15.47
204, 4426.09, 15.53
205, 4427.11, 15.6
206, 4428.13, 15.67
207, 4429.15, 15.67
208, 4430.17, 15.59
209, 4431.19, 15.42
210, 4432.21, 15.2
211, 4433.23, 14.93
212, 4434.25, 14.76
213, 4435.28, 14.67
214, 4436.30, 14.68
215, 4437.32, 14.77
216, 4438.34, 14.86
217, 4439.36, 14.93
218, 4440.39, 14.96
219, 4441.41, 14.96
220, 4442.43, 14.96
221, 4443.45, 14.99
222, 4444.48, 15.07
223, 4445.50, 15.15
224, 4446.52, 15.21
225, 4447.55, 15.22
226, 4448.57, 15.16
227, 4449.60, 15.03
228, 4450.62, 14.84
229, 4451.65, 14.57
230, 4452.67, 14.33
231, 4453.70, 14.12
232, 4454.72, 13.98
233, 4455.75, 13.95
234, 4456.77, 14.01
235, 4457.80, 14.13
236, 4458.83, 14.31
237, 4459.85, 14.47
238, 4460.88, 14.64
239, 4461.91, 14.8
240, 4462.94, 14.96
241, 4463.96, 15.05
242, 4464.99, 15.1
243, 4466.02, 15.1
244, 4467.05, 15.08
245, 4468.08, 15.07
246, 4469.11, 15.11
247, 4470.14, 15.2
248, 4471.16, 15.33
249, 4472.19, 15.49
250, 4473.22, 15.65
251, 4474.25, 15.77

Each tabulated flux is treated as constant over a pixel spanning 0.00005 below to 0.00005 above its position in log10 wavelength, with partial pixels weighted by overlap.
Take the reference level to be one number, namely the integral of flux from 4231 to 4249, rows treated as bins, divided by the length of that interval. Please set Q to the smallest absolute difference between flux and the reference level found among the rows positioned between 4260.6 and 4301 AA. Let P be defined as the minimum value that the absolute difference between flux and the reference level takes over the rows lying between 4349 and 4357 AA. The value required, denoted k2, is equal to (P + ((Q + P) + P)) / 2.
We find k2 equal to 0.6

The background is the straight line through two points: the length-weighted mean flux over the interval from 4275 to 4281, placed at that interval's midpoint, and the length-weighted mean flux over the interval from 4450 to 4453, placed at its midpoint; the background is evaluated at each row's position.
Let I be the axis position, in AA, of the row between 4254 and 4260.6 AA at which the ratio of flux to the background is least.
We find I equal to 4260.11 AA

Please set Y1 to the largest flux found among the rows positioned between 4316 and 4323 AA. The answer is 14.6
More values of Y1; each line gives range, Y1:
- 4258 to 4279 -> 13.47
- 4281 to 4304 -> 13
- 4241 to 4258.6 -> 13.77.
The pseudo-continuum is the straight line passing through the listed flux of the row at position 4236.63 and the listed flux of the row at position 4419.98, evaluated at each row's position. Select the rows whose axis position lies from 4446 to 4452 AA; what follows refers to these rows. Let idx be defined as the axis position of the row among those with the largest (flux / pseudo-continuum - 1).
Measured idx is 4446.52 AA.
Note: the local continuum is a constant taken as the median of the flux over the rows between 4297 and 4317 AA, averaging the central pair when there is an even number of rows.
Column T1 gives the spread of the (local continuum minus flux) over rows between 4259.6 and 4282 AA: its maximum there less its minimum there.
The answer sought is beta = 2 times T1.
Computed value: 4.1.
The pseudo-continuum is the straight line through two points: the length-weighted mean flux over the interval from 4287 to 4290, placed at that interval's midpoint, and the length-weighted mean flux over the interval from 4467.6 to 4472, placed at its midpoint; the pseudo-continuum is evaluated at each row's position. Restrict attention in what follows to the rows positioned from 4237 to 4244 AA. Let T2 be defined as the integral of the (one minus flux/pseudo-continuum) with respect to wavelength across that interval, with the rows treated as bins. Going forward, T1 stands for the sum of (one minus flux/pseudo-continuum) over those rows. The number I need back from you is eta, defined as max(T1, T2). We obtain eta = -1.5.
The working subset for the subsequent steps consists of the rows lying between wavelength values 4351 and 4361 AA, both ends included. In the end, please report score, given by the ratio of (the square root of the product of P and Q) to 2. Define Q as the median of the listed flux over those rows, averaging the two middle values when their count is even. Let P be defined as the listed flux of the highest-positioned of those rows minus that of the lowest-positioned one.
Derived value 2.1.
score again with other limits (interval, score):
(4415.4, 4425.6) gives 0.9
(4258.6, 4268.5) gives 0.5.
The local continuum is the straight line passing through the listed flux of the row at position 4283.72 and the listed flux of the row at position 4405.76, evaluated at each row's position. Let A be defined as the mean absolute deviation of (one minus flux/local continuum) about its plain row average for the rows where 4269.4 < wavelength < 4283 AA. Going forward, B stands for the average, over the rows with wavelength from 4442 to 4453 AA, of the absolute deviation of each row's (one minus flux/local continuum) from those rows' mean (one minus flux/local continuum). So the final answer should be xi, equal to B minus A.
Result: -0.027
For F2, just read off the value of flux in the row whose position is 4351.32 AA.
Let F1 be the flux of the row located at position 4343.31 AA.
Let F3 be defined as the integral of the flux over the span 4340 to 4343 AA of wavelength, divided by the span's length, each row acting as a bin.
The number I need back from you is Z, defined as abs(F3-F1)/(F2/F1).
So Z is 0.7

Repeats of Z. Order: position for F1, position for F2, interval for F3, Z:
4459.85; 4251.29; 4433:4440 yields 0.3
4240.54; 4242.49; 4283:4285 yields 0.8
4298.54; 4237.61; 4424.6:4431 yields 4.0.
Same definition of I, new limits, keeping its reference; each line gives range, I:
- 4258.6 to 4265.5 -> 4260.11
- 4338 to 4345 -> 4340.31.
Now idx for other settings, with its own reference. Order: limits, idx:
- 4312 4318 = 4317.38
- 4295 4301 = 4295.57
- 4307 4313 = 4312.42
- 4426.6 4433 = 4428.13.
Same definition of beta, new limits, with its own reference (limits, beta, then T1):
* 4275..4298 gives 3.9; 2.0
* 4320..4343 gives 6.1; 3.1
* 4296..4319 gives 10.8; 5.4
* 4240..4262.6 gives 2.0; 1.0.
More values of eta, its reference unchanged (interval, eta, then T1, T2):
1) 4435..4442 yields -0.1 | -0.1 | -0.1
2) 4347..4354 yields -0.4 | -0.4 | -0.4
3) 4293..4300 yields 0.4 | 0.4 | 0.4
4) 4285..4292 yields 0.0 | 0.0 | -0.1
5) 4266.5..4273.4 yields -0.4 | -0.4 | -0.4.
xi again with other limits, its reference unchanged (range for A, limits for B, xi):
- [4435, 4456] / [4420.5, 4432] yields -0.018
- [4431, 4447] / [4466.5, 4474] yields 0.002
